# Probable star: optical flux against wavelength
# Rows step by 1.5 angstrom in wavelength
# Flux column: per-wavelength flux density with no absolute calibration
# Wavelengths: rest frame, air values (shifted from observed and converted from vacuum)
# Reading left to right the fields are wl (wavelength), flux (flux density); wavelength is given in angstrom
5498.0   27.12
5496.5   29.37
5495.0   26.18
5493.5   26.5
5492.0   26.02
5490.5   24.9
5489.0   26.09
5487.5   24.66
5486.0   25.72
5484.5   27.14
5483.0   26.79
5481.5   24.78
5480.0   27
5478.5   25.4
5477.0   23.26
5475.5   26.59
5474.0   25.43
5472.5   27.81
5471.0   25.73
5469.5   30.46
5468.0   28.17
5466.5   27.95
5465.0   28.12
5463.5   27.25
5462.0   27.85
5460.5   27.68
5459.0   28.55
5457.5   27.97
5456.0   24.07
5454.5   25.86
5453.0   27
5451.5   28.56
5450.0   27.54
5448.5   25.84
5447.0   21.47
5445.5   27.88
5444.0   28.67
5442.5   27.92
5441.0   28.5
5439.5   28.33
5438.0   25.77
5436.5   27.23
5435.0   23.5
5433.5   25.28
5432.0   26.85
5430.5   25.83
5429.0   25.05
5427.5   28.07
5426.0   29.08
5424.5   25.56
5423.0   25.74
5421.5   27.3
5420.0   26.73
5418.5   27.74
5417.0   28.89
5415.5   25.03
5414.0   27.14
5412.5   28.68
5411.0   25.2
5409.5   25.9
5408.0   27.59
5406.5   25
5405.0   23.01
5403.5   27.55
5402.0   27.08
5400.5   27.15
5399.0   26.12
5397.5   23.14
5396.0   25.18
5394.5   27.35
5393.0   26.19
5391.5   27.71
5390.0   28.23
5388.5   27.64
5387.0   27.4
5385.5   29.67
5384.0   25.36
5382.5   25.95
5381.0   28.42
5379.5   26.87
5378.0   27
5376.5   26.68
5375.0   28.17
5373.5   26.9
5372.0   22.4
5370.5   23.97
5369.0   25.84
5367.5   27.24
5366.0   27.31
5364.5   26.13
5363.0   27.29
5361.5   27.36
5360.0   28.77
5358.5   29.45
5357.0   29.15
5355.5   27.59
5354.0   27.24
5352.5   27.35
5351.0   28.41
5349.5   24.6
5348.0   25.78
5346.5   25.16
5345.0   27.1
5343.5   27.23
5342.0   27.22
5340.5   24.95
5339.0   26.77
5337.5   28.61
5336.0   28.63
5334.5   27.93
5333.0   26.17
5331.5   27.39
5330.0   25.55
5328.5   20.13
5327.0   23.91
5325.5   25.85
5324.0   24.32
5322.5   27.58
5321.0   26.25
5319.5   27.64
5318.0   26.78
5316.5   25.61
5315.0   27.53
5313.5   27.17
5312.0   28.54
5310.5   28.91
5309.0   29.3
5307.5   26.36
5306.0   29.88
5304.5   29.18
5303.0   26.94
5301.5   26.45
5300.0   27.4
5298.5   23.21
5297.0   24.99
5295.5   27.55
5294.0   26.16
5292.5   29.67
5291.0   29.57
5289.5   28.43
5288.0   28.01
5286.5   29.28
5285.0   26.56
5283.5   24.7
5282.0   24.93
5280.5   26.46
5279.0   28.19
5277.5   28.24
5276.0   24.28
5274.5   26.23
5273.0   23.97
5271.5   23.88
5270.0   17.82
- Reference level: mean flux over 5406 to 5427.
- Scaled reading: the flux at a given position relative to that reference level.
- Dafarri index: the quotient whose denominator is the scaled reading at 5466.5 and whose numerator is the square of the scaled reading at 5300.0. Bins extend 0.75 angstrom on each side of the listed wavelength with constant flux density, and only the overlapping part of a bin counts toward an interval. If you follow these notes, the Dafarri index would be 1.00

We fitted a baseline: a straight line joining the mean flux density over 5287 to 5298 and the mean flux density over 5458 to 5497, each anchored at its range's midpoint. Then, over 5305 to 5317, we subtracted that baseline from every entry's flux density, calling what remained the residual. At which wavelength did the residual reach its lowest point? 5316.5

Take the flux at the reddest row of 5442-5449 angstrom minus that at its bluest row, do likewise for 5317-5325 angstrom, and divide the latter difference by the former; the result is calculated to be 1.2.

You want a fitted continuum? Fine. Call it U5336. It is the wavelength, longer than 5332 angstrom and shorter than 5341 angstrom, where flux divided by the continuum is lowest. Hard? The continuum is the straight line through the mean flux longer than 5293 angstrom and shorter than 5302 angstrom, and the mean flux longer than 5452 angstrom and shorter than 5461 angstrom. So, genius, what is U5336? 5340.5 angstrom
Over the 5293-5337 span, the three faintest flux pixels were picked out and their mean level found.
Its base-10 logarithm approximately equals 1.35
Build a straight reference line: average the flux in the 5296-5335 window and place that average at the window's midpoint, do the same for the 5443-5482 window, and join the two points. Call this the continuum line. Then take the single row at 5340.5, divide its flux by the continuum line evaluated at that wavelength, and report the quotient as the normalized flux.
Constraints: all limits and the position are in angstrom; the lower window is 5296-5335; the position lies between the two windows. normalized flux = 0.94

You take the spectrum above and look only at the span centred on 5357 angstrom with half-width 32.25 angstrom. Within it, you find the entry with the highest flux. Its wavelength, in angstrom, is 5385.5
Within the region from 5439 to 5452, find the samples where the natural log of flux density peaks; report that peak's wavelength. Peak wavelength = 5444.0 angstrom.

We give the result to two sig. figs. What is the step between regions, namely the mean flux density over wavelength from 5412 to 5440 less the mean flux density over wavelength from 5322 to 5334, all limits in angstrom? 1.6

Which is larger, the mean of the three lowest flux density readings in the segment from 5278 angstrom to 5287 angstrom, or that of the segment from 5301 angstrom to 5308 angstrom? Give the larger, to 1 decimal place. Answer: 26.6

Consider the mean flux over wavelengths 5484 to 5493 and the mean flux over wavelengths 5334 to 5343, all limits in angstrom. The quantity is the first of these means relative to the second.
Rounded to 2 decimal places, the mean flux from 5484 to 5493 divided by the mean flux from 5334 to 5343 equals 0.94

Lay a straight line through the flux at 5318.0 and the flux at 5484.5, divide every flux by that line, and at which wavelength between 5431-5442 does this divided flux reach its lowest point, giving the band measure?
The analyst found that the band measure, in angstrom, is 5435.0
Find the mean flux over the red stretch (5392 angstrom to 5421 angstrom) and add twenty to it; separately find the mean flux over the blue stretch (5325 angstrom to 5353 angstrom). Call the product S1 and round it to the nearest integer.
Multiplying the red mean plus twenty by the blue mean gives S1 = 1217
